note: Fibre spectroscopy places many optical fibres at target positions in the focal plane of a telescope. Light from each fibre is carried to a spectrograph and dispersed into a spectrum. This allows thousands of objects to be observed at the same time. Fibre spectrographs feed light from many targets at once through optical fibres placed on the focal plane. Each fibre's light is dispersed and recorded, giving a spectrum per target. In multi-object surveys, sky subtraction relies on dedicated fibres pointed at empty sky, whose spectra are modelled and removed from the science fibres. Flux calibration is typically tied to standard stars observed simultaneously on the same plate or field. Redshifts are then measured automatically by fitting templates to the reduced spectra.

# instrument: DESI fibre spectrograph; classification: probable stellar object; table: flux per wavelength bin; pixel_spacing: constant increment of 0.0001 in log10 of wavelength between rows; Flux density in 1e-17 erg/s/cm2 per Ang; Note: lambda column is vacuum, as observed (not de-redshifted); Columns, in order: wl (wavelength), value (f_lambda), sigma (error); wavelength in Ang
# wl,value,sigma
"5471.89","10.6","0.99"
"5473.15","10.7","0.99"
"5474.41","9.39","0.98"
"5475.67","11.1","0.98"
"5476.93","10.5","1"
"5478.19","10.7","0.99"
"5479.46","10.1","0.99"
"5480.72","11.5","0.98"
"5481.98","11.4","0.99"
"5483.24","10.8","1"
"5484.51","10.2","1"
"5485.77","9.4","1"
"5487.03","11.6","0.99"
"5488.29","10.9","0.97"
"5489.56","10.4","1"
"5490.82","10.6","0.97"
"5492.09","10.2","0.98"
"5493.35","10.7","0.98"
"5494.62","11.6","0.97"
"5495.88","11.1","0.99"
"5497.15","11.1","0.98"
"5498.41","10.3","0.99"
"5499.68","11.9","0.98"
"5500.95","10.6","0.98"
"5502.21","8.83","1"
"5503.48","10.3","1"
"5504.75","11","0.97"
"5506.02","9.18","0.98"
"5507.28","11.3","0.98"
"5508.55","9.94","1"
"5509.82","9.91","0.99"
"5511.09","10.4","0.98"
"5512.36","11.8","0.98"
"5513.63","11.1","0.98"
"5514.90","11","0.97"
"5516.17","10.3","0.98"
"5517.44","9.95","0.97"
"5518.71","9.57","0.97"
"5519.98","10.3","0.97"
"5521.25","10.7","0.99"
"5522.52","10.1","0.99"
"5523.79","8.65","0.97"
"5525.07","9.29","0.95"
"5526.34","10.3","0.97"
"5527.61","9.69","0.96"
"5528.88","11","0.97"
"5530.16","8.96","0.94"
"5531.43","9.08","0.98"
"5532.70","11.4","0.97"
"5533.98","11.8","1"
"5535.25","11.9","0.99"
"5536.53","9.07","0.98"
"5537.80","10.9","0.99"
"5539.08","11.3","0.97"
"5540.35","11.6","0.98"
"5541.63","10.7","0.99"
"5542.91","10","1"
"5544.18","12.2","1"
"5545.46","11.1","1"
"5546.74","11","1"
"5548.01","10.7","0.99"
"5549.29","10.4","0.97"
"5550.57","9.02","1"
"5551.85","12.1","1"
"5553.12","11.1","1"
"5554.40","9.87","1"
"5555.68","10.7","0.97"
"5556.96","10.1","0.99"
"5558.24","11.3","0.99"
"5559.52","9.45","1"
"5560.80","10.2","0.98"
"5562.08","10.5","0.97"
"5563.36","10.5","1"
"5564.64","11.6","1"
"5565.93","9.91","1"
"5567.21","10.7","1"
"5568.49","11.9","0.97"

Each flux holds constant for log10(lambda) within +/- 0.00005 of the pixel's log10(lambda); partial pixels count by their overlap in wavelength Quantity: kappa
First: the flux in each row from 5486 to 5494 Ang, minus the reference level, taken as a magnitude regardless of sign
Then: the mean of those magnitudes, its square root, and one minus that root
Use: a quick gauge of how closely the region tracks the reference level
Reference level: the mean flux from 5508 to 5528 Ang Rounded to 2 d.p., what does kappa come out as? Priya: 0.26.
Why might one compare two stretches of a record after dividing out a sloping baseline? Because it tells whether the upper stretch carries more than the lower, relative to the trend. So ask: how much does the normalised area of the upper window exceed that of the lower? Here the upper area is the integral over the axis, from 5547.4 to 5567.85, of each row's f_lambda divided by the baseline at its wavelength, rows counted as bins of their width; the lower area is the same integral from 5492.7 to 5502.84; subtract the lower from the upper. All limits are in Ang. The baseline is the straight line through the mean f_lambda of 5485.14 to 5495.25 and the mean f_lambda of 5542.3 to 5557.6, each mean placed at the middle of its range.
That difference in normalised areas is 10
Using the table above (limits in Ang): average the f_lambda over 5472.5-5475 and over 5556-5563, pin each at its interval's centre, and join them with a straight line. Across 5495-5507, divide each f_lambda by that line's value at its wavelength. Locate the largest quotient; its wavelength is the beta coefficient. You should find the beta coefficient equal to 5499.68 Ang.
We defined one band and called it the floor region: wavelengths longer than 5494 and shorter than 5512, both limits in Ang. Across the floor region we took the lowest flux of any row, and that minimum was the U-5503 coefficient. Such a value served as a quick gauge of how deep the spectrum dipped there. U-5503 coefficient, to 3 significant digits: 8.83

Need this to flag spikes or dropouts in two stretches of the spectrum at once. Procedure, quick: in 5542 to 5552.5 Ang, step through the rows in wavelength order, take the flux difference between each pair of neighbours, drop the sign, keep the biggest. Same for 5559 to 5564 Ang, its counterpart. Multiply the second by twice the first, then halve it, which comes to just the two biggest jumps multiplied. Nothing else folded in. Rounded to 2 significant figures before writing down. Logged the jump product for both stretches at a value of 2.3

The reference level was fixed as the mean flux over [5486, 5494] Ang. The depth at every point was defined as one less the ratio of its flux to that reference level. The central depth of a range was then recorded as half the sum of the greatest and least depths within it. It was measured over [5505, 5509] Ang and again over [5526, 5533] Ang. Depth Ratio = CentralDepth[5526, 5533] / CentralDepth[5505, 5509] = 1.1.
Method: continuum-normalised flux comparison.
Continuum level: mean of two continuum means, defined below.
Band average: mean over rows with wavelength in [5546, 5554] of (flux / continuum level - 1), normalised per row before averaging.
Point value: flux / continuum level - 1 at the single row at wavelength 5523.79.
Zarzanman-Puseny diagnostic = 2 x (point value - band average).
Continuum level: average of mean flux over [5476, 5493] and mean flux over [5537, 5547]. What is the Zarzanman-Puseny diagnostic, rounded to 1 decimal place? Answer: -0.4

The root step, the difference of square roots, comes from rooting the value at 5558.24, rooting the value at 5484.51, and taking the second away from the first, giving 0.17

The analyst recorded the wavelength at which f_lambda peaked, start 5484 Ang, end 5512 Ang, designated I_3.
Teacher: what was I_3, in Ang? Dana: 5499.68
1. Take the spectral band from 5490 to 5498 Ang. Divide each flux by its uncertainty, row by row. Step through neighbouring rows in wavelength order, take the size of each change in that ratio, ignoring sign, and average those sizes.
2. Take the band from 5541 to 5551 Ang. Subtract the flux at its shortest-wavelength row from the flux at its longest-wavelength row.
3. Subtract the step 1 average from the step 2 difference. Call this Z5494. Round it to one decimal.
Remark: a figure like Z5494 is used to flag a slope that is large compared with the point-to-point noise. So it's -2.3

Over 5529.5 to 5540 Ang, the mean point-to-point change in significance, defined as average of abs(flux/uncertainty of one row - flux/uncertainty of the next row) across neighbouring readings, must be 1.2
